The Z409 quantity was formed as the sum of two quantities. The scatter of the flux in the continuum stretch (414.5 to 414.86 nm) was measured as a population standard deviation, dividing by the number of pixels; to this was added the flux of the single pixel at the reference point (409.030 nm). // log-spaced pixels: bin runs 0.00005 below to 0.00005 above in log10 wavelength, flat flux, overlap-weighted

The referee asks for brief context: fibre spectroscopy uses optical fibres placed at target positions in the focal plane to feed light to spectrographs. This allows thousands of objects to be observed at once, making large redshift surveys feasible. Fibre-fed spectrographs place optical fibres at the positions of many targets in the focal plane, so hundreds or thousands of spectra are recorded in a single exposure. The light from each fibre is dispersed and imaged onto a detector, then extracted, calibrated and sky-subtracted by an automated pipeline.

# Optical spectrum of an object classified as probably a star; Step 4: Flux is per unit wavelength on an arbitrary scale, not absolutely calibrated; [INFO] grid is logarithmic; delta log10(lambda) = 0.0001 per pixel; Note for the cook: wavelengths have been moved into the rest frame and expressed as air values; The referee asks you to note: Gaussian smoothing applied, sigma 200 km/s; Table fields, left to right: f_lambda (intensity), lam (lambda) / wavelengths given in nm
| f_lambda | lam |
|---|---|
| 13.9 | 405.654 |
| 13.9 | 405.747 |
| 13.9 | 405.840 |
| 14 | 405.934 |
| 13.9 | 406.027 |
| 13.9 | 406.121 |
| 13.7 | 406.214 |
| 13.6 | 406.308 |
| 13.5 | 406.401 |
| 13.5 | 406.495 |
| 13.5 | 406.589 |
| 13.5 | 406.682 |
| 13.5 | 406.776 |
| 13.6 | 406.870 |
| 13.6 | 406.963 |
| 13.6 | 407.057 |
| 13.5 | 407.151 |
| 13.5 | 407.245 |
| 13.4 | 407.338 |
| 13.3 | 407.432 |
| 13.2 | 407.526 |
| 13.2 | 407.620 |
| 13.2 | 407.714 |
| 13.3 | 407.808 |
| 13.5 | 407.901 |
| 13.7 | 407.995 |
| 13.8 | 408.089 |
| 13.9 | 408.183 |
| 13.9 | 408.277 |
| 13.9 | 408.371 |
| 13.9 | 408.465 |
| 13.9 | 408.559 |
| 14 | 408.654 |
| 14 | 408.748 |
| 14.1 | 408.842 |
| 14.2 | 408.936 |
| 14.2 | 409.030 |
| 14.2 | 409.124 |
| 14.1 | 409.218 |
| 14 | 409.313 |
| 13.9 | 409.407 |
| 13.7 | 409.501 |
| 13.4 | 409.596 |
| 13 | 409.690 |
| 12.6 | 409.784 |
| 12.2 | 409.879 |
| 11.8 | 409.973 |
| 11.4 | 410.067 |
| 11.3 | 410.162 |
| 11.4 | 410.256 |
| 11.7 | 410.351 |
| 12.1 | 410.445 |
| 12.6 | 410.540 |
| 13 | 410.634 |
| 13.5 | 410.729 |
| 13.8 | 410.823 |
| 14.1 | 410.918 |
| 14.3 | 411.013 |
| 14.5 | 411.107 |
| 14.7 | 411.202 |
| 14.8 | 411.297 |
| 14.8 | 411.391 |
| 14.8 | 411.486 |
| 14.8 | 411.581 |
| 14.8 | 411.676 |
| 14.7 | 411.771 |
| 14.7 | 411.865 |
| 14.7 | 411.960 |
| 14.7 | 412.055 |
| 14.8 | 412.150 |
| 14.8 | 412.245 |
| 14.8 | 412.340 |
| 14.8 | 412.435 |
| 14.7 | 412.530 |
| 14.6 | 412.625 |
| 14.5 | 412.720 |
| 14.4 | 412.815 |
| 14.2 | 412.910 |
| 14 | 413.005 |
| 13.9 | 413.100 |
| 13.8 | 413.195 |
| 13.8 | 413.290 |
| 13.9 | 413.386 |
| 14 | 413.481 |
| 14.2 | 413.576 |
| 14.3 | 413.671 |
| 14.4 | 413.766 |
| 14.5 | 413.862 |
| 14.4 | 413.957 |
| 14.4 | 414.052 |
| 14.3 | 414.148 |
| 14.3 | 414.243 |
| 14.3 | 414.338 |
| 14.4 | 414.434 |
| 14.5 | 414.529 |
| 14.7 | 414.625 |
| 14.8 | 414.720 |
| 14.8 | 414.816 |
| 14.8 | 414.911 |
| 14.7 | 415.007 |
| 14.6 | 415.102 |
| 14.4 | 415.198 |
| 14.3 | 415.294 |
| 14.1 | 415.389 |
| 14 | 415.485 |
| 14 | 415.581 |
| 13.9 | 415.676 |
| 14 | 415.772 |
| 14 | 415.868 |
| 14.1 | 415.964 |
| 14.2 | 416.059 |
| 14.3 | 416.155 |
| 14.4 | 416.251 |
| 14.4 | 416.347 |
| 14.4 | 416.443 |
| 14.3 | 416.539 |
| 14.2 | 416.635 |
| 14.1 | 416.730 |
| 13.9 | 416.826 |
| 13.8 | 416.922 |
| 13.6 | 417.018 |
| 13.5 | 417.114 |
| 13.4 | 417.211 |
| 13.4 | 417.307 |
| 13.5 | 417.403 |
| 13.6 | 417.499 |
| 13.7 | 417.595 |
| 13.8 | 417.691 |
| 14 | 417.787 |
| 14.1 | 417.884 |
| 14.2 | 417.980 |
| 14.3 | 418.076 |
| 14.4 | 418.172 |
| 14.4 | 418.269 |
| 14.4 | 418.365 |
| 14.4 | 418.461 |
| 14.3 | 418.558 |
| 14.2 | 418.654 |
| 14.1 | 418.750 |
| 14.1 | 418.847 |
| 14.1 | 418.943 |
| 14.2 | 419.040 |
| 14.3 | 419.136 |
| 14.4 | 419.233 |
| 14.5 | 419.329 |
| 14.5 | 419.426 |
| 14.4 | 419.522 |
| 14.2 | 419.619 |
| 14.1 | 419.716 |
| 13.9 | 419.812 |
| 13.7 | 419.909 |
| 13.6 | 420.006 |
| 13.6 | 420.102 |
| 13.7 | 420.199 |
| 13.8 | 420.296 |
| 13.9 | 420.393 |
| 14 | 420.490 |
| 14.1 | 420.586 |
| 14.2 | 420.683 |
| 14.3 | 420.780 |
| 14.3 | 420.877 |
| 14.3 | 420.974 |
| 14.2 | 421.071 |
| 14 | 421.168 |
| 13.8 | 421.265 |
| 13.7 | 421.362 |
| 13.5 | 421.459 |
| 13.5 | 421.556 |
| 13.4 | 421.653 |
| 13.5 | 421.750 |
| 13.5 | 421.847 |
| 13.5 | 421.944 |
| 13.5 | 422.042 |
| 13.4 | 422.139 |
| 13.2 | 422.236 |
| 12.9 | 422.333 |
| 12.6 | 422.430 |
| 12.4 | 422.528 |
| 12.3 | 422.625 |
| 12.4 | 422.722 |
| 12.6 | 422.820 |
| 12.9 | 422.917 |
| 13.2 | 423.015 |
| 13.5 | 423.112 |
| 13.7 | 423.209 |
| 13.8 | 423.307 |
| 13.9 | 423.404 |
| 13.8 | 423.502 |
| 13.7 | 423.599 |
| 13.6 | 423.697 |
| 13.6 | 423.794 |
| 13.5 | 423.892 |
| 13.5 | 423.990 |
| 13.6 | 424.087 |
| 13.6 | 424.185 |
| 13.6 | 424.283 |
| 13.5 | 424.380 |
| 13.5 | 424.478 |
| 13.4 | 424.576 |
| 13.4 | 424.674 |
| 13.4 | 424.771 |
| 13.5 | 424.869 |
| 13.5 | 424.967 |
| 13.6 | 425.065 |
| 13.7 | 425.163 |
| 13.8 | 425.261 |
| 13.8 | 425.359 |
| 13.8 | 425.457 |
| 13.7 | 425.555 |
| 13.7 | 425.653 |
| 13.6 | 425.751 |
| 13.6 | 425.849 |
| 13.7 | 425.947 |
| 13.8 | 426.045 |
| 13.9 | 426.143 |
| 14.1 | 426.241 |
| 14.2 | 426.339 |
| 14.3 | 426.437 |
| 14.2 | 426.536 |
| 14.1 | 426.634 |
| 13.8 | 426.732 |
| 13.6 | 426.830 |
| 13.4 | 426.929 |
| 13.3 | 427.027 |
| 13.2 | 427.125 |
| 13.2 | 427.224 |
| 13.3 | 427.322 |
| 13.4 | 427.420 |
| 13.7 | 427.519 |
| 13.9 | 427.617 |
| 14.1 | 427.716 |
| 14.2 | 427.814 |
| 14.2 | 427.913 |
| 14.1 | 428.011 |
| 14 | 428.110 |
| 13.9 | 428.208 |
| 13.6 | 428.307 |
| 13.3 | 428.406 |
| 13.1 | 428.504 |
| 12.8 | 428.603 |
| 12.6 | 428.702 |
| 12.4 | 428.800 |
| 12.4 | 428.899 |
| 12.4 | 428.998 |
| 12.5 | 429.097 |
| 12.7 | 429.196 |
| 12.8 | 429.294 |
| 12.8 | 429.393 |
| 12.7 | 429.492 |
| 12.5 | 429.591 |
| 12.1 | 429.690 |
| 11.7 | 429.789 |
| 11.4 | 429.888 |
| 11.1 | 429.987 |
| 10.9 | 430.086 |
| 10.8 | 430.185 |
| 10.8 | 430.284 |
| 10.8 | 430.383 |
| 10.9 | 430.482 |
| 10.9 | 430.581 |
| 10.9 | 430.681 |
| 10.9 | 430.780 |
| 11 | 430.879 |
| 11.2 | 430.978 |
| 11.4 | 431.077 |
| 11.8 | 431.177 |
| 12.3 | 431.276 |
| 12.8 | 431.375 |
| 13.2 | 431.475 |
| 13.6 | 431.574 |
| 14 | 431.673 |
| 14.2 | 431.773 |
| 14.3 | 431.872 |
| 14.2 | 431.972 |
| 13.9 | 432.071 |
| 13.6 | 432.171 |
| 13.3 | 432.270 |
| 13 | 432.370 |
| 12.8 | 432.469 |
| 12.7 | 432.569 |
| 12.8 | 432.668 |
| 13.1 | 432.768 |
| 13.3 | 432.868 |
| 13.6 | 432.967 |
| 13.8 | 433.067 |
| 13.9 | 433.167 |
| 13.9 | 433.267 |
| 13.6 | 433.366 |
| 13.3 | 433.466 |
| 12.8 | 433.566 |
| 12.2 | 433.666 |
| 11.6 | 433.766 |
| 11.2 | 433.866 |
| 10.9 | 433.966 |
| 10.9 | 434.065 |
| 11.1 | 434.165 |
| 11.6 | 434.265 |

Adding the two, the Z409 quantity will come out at 14.3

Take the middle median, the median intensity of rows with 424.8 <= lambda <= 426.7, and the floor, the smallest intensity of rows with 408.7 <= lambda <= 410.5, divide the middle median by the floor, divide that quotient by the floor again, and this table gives 0.108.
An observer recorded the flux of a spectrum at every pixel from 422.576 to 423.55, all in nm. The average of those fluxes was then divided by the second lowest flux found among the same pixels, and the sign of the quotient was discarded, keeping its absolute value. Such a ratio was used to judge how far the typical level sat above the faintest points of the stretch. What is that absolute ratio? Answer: 1.07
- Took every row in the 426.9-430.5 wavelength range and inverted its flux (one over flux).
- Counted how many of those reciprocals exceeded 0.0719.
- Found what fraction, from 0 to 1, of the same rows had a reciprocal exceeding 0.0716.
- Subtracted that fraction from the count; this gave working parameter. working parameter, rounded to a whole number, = 31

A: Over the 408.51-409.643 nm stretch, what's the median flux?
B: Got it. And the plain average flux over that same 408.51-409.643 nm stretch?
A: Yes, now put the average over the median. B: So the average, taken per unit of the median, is 1.00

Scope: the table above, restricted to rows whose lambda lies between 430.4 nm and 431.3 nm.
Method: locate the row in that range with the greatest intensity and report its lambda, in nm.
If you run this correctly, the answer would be 431.276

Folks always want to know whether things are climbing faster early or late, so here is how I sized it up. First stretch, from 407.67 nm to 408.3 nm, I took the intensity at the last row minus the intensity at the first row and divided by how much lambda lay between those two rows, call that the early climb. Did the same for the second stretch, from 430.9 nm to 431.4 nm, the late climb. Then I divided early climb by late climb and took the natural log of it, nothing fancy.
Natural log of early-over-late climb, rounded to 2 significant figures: -1.2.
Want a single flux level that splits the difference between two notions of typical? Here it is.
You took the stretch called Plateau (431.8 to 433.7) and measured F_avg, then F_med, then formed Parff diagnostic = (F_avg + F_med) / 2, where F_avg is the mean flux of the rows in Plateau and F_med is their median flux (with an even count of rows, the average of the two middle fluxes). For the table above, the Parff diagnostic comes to 13.3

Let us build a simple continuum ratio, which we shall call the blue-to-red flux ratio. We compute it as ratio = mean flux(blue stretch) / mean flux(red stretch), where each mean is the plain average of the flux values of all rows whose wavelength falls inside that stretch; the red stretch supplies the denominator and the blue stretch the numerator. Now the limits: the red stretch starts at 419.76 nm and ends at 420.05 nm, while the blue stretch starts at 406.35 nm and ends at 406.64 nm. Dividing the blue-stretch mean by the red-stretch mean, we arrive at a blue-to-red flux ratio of 0.98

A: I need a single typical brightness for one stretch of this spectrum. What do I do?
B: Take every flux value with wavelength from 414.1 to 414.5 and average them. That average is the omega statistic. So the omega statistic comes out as 14.3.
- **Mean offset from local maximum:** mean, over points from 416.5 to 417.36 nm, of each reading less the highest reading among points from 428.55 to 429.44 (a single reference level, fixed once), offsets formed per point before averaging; 1.0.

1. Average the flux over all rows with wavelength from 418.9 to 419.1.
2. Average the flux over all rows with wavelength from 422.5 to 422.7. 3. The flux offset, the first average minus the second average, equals 1.8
